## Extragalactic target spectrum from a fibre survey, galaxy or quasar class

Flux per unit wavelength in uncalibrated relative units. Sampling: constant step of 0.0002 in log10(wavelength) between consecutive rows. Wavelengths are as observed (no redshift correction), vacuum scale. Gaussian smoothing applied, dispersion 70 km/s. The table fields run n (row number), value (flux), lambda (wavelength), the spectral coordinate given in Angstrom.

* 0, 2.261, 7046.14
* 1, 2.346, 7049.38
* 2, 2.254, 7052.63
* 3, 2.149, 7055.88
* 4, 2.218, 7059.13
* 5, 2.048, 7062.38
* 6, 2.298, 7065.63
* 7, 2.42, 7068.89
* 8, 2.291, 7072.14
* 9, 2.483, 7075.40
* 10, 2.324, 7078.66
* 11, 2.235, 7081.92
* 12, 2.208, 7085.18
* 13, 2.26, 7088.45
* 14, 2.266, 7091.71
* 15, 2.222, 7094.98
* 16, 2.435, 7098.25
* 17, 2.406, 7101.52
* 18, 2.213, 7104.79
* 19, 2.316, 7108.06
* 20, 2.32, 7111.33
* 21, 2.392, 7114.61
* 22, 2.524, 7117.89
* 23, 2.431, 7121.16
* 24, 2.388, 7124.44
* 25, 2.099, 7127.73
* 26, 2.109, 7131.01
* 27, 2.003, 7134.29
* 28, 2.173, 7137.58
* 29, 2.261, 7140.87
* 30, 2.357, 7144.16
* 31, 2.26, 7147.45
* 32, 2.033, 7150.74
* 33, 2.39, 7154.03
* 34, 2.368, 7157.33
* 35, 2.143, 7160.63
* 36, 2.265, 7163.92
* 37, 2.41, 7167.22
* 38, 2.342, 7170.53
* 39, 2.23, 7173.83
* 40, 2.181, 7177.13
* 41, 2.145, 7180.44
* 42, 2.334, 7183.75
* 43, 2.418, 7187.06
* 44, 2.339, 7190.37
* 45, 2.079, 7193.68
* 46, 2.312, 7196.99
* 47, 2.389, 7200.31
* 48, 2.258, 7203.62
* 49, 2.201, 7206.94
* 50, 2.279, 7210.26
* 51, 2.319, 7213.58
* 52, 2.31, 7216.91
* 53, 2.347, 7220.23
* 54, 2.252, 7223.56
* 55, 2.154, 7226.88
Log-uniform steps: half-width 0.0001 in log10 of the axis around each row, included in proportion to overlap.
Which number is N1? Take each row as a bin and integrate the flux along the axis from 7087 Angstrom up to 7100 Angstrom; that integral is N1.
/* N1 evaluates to 29.9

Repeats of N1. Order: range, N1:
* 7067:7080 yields 30.9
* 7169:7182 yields 28.9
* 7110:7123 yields 31.4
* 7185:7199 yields 32.1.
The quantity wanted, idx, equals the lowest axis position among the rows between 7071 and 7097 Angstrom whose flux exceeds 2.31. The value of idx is 7075.40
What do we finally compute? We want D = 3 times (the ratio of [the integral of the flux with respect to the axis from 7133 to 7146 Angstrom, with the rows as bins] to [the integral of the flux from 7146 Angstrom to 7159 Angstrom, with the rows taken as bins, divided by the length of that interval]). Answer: 38.0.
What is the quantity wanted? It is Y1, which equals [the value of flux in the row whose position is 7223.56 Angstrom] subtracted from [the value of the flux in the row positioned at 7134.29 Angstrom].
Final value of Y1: -0.2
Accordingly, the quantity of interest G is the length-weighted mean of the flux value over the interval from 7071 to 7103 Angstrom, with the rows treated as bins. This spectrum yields 2.31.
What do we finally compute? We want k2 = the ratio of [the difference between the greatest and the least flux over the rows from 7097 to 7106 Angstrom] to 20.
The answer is 0.011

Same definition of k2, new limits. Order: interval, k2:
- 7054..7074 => 0.019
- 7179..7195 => 0.017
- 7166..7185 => 0.013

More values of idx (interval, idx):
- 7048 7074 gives 7049.38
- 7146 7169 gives 7154.03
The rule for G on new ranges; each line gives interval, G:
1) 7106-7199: 2.27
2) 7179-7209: 2.28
